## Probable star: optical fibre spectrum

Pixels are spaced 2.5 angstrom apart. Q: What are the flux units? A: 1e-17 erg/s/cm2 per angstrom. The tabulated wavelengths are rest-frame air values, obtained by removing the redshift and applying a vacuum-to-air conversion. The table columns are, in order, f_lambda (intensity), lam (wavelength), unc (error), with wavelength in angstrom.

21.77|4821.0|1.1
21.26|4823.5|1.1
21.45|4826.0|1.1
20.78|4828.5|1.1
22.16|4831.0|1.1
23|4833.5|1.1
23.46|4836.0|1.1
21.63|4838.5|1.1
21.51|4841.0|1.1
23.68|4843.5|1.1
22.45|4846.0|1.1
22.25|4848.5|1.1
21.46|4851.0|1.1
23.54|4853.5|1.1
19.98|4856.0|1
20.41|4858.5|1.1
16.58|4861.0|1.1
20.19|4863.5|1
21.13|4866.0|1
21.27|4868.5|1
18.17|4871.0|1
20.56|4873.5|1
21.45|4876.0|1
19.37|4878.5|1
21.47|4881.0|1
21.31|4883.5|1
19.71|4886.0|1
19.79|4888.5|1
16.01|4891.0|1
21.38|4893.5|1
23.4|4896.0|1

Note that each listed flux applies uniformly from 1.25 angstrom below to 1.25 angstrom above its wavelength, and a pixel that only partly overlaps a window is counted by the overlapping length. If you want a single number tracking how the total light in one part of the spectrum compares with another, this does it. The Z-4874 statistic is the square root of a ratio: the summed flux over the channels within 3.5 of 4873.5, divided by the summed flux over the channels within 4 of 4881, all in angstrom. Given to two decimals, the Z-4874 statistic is 0.98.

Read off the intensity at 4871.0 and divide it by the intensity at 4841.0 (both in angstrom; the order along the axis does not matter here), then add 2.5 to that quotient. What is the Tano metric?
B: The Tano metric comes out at 3.34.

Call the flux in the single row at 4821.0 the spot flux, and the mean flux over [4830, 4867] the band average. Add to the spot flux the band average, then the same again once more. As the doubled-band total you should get 64.9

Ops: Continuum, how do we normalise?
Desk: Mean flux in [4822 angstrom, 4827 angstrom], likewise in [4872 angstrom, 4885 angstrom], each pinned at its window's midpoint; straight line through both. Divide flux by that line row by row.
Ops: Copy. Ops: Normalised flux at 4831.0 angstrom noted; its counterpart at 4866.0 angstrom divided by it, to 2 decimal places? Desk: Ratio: 0.97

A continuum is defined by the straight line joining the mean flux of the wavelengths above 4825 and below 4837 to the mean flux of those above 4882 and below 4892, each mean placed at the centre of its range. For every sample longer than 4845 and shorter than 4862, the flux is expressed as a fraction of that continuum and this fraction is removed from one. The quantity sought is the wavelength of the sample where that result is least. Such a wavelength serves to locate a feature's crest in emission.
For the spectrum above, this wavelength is 4853.5 angstrom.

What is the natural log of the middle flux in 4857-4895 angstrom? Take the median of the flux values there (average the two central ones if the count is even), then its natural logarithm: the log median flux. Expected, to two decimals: 3.02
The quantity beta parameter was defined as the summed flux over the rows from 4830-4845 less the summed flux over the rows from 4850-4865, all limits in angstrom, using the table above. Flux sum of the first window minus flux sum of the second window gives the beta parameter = 13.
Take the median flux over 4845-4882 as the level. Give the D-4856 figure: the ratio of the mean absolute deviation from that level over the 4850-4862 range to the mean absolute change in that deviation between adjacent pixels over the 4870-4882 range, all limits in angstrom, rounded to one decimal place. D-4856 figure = 1.3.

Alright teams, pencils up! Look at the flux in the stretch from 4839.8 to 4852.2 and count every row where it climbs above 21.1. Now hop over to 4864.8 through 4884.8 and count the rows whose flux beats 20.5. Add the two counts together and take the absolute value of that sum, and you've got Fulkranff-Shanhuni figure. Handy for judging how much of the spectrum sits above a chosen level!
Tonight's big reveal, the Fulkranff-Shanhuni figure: 11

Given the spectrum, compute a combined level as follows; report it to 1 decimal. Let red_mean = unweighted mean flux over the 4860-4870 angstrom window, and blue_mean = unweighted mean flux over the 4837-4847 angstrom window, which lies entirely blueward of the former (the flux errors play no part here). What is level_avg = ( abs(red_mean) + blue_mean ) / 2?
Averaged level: 21.1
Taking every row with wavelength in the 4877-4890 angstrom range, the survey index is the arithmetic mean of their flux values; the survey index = 20.3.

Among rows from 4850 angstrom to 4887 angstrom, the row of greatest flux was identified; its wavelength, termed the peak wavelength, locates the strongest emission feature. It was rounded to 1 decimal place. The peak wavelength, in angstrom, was 4853.5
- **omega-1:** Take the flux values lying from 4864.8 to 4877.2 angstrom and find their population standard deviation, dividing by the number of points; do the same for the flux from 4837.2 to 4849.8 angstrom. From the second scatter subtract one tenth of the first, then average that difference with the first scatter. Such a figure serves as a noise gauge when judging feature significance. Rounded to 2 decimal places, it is 0.93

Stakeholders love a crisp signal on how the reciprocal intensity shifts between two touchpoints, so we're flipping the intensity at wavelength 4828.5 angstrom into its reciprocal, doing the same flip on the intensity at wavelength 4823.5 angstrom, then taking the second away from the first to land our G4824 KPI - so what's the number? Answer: 0.0011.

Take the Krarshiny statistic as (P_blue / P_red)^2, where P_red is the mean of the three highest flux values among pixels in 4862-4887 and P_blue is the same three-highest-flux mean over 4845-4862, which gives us 1.13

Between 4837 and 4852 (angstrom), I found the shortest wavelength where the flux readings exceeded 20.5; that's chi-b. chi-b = 4838.5 angstrom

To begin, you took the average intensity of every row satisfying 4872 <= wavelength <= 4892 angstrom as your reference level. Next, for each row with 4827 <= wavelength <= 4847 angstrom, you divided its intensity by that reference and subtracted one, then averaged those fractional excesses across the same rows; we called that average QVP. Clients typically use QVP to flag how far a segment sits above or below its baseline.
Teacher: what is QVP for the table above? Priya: 0.12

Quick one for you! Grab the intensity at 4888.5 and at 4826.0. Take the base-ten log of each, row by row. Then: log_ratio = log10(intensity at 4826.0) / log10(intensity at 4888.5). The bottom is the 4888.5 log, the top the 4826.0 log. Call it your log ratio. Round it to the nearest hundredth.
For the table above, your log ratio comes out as 1.03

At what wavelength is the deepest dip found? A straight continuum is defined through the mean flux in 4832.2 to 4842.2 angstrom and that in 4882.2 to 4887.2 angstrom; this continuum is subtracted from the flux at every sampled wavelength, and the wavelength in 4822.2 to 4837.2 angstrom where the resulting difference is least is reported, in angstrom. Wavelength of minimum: 4828.5 angstrom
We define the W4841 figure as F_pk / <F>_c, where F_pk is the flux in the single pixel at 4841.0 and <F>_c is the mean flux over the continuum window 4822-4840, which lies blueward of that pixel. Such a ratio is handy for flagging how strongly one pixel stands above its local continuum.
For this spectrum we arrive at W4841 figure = 0.98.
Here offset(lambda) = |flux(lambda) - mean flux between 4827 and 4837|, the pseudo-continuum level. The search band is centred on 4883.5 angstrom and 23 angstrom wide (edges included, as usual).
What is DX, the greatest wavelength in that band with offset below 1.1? 4893.5 angstrom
